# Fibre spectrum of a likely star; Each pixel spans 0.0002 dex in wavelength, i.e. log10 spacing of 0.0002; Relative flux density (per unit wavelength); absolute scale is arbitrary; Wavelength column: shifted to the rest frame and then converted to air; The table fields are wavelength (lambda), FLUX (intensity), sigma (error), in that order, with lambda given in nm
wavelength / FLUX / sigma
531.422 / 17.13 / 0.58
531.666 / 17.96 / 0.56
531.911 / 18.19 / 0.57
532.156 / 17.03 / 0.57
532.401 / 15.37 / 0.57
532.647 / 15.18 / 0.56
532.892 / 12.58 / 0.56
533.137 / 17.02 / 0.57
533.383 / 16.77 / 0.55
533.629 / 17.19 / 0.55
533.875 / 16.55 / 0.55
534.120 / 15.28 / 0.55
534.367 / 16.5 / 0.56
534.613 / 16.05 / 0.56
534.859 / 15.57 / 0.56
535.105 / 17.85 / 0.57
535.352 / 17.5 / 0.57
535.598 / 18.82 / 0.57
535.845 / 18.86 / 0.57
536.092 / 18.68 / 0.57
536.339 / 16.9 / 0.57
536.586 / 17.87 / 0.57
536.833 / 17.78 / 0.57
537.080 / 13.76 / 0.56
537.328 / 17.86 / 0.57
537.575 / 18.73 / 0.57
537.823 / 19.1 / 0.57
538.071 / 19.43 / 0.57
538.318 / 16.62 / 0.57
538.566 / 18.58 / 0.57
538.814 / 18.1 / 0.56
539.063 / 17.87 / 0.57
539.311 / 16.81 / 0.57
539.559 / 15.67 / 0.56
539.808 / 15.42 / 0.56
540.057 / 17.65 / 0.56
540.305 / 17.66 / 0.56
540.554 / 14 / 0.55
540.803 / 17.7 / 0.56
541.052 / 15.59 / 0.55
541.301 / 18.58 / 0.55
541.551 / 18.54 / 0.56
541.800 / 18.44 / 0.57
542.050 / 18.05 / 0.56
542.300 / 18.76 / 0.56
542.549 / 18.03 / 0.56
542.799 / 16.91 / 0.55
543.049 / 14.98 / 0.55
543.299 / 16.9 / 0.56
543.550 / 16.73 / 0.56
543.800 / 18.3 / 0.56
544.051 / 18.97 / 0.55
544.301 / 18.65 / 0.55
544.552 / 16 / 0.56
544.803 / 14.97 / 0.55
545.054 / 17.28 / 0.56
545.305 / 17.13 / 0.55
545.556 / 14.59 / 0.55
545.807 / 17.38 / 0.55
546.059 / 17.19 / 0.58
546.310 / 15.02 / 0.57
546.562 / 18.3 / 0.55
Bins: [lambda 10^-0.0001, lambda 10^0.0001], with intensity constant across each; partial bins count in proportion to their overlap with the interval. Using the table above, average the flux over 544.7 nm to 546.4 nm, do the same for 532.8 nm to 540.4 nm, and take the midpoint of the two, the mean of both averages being 16.7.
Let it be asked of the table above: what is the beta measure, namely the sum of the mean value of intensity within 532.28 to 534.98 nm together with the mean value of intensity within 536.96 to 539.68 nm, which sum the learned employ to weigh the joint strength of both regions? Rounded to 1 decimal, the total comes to 33.3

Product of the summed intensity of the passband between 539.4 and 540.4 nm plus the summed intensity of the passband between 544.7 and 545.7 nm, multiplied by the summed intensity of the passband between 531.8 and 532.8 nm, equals 8574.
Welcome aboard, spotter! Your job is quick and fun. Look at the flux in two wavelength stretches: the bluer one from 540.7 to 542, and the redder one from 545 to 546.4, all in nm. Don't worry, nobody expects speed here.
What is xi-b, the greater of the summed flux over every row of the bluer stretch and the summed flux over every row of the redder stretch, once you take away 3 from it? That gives 96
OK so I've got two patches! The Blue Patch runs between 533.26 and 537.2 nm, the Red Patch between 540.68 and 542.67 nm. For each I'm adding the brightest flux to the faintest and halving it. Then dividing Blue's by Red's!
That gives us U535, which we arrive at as 0.950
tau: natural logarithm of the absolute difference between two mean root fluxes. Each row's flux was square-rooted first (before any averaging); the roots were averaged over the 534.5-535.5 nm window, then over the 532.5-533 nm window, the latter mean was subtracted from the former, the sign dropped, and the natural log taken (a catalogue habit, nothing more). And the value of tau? -1.0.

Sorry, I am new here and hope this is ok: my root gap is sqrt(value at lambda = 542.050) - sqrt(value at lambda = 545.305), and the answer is 0.11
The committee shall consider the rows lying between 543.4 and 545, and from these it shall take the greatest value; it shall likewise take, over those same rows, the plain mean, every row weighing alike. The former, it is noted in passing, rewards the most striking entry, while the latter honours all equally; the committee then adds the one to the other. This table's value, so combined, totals 36.2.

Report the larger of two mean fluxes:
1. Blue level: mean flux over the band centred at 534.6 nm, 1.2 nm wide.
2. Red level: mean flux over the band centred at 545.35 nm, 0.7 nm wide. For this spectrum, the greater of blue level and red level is 16.3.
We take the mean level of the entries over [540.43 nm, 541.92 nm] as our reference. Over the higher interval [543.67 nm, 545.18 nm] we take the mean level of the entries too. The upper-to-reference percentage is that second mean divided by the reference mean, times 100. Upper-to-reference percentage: 101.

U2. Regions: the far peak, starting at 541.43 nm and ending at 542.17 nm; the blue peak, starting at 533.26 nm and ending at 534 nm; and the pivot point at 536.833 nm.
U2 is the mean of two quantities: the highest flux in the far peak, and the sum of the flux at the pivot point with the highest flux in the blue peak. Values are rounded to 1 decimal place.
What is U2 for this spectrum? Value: 26.8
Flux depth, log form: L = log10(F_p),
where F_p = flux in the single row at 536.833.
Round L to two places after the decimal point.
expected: 1.25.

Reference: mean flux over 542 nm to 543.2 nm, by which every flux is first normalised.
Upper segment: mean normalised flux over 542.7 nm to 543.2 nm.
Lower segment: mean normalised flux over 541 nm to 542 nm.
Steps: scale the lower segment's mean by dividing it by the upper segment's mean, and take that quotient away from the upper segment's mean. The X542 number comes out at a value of -0.20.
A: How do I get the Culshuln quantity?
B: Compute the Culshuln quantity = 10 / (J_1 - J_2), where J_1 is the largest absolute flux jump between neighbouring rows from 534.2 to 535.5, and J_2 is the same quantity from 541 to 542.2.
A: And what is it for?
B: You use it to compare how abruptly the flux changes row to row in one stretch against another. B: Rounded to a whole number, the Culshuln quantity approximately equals -14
